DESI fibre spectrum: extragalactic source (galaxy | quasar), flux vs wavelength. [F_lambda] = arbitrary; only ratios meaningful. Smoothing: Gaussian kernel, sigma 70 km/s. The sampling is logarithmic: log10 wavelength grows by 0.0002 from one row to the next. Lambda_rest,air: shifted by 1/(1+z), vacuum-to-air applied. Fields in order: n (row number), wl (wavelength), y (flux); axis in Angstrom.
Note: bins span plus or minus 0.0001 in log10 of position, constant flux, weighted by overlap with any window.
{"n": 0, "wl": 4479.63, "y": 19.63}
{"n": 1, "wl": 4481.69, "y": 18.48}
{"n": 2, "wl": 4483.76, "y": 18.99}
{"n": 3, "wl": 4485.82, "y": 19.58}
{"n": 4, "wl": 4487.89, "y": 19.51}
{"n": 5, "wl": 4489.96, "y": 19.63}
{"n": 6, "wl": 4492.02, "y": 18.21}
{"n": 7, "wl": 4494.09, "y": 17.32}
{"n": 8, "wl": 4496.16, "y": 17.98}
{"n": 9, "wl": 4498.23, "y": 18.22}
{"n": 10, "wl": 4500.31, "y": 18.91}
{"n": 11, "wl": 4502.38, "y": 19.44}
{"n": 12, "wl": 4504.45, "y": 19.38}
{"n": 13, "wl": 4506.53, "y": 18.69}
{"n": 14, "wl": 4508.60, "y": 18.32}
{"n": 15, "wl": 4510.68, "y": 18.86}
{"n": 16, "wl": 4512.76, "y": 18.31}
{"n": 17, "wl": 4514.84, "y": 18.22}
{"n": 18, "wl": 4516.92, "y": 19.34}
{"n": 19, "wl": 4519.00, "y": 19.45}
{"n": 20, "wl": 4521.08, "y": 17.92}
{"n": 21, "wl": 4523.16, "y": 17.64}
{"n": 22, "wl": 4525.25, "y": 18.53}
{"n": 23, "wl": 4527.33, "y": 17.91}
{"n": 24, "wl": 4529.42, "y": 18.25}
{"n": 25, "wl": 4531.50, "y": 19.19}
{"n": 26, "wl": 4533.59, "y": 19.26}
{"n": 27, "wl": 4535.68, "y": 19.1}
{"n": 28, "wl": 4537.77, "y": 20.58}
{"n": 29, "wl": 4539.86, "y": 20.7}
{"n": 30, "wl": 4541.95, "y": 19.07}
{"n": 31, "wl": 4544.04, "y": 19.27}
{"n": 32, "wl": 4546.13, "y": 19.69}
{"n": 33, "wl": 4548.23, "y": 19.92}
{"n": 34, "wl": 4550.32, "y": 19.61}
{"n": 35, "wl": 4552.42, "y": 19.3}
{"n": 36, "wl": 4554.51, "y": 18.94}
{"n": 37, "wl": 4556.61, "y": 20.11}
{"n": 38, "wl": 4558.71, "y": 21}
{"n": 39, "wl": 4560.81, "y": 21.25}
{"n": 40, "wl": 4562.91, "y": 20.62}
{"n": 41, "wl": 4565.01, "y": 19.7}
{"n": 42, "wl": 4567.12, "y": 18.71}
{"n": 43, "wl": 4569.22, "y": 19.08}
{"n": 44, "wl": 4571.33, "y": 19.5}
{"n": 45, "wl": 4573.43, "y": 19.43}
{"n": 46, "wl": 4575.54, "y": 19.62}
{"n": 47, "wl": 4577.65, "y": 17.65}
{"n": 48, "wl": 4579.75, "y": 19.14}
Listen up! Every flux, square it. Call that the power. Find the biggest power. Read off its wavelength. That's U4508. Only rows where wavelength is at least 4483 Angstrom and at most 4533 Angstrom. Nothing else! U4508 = 4489.96 Angstrom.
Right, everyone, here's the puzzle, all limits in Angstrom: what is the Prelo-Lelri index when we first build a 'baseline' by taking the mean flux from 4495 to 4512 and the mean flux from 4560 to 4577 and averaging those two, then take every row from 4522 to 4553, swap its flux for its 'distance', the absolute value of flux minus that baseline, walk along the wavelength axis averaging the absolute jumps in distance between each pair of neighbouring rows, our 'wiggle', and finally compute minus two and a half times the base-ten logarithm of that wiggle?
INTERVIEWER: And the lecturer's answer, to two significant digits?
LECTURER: 0.76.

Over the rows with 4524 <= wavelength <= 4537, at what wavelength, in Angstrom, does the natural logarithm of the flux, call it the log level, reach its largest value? 4533.59 Angstrom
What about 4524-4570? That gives 4560.81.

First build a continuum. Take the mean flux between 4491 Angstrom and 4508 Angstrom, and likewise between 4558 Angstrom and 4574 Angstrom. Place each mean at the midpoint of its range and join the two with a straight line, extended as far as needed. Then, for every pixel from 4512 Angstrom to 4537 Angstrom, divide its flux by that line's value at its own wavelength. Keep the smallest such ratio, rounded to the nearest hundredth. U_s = 0.93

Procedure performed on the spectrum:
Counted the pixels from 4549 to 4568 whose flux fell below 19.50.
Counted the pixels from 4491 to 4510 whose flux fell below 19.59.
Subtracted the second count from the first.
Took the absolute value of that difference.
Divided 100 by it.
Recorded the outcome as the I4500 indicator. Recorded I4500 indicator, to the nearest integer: 17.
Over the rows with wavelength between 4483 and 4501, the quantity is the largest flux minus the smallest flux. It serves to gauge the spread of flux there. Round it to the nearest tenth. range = 2.3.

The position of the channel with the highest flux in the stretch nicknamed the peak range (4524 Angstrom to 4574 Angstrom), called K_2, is 4560.81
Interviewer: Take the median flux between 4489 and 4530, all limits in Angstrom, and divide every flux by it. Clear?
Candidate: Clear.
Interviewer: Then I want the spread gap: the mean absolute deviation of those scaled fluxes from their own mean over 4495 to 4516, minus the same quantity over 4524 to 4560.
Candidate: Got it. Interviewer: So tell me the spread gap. -0.0126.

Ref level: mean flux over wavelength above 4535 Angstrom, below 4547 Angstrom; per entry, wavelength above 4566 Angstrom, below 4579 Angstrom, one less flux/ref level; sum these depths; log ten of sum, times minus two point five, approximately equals 1.6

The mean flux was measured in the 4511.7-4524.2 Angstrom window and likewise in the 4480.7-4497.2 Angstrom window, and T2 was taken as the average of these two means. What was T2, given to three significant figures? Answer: 18.6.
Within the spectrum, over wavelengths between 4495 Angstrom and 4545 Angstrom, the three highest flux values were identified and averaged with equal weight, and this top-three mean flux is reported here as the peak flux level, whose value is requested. 20.2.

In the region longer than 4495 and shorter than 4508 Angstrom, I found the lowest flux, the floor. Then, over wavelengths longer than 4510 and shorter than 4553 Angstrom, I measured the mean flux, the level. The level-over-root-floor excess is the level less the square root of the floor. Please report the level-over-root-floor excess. 14.8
